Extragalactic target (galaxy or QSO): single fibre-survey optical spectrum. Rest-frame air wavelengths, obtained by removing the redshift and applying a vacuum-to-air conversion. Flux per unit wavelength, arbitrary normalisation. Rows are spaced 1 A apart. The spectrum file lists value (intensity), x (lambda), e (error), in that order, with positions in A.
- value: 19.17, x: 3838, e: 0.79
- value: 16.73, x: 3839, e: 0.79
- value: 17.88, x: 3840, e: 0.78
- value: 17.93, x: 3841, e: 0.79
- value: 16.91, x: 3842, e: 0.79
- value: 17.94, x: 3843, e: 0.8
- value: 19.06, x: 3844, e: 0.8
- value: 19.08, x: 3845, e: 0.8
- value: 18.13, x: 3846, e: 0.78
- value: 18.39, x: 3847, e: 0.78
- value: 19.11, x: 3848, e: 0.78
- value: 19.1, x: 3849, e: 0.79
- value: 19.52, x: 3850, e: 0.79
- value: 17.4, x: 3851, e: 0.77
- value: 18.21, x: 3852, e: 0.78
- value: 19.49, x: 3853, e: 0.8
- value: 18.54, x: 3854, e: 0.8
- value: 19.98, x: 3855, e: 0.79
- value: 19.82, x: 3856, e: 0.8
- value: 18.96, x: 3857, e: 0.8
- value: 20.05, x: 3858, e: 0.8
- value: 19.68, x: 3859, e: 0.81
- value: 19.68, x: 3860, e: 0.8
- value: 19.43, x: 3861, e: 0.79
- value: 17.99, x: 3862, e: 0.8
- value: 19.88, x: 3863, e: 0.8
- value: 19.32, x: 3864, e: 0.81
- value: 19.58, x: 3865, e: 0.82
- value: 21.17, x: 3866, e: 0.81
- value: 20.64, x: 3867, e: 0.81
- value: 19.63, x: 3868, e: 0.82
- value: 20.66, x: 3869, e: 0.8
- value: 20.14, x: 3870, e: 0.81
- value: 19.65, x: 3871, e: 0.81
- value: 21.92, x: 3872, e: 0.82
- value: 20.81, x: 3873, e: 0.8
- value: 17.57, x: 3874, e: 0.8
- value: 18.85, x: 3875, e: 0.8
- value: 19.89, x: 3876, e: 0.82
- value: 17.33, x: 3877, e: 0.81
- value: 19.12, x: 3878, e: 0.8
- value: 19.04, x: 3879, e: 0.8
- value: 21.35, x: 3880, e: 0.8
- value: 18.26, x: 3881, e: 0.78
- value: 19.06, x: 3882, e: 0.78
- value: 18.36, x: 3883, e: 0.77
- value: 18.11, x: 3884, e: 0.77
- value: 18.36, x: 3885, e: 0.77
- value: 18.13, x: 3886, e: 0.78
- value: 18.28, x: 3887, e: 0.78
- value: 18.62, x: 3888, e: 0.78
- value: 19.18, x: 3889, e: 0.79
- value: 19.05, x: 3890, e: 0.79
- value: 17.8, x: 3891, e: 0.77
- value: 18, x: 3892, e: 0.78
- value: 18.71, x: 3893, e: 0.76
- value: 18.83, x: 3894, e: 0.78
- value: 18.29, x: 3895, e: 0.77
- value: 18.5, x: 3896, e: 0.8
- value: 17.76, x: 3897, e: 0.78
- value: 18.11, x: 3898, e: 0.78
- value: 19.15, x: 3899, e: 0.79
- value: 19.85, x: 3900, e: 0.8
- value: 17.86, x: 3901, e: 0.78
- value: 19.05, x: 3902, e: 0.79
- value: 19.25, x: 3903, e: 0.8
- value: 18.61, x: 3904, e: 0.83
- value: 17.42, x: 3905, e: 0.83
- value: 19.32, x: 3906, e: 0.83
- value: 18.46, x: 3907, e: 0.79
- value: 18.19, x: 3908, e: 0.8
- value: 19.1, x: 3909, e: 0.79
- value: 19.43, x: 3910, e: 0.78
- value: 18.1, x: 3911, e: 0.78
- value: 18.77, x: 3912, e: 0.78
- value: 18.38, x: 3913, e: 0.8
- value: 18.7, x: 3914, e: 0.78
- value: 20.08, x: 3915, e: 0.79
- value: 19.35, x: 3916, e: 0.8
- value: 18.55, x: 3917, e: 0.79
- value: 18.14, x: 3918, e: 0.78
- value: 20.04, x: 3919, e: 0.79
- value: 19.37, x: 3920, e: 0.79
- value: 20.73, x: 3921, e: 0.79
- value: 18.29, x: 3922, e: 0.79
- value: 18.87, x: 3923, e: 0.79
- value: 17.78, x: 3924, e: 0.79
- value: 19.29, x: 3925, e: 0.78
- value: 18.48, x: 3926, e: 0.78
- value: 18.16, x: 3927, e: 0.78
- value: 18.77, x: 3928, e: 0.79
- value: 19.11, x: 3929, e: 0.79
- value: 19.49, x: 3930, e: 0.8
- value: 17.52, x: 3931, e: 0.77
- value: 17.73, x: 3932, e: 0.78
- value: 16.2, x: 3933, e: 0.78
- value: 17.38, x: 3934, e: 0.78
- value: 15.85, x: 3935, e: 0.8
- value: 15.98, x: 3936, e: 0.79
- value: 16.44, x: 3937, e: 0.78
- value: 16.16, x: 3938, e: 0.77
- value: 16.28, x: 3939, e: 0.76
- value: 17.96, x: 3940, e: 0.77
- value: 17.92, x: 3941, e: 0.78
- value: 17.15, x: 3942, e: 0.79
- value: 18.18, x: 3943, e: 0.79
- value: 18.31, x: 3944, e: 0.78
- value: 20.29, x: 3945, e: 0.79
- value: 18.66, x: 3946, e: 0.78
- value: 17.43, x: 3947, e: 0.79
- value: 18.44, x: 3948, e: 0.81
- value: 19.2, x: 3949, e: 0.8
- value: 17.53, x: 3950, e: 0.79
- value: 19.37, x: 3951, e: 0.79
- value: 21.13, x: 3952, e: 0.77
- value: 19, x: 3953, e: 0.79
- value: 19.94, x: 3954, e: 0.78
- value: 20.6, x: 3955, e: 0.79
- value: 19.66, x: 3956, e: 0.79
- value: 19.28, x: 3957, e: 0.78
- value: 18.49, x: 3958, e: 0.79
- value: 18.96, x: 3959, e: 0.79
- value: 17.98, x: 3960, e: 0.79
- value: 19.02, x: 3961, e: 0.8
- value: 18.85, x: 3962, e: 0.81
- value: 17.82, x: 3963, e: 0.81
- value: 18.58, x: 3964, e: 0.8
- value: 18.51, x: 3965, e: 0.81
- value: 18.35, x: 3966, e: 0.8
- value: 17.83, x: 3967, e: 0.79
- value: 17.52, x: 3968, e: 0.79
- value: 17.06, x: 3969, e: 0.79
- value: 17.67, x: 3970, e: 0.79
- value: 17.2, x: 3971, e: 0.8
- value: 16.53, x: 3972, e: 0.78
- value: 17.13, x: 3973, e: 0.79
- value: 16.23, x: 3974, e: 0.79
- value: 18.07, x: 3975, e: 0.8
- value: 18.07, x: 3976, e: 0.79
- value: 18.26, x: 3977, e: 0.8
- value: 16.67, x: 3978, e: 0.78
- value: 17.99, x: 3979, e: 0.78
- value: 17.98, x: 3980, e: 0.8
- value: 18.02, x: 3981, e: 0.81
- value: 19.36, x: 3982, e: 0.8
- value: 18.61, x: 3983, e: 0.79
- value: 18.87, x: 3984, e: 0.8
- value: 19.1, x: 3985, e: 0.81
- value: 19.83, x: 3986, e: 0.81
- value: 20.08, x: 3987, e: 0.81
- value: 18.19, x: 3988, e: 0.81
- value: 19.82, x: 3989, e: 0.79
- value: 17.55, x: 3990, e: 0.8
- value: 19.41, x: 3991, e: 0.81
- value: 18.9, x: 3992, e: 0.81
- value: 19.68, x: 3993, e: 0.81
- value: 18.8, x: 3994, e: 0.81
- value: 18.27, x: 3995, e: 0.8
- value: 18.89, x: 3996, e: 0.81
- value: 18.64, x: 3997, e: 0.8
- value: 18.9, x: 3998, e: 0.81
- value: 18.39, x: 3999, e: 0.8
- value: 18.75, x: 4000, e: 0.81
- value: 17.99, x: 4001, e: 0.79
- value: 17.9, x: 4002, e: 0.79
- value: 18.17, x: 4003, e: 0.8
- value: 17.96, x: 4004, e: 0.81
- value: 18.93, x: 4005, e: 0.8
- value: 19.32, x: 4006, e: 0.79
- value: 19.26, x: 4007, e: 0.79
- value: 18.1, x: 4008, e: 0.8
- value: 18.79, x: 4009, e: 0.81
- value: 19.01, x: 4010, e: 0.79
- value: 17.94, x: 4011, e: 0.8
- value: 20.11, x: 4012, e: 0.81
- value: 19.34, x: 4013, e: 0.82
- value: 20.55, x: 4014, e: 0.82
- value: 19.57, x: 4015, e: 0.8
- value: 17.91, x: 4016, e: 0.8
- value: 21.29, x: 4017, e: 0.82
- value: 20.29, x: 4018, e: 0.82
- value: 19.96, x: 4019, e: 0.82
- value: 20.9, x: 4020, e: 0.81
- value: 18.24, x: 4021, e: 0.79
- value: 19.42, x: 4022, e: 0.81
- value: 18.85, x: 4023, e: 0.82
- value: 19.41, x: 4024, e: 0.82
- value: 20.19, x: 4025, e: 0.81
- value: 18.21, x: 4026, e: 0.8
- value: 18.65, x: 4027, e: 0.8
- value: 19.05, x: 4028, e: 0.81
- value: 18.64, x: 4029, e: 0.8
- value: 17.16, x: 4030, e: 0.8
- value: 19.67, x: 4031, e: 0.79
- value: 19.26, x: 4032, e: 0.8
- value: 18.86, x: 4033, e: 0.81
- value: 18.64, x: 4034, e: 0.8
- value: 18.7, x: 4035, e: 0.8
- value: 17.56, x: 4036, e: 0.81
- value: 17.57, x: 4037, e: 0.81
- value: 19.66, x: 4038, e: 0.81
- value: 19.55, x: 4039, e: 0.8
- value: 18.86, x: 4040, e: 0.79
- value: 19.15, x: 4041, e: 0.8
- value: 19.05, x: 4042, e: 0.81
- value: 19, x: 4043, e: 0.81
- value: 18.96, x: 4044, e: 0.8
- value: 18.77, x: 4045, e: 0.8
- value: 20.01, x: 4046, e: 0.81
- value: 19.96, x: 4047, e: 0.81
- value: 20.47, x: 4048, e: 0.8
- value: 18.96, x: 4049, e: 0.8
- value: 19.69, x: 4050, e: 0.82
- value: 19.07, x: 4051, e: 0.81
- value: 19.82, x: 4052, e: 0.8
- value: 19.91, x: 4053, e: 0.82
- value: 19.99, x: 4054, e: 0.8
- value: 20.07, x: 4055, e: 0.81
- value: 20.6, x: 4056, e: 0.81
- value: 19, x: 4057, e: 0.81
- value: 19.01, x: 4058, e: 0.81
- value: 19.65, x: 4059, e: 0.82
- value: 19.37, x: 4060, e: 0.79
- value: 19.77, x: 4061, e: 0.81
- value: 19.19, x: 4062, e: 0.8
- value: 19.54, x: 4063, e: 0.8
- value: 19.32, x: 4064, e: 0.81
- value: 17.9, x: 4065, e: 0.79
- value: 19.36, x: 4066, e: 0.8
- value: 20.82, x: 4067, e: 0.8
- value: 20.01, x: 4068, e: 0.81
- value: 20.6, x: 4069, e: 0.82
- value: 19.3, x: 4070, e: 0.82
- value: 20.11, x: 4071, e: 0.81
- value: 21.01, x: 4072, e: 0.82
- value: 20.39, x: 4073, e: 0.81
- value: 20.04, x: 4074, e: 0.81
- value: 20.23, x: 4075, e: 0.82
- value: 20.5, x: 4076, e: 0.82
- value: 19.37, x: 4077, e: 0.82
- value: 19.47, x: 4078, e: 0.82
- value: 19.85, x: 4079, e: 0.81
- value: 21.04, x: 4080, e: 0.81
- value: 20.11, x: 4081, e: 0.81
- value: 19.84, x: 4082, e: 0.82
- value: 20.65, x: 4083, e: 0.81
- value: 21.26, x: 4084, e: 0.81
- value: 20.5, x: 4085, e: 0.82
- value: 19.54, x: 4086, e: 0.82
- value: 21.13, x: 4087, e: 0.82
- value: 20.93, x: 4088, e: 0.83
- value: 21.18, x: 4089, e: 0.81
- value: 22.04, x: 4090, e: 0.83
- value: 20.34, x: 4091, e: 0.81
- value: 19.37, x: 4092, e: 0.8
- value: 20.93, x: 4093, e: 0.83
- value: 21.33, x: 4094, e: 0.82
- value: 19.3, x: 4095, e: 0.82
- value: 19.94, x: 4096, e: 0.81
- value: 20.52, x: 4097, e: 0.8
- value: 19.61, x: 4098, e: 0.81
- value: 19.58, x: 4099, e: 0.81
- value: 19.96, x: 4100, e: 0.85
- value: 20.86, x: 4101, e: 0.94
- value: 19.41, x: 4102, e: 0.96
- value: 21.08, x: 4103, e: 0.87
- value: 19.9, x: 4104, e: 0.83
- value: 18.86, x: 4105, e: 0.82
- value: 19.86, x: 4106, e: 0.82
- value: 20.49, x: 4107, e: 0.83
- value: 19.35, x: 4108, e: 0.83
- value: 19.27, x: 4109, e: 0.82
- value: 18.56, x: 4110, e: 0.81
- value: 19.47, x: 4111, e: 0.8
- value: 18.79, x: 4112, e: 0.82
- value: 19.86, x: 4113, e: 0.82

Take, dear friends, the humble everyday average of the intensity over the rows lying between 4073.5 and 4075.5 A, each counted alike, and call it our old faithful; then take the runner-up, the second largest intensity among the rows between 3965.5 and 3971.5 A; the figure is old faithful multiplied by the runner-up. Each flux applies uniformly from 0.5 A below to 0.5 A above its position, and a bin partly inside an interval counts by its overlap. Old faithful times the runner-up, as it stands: 359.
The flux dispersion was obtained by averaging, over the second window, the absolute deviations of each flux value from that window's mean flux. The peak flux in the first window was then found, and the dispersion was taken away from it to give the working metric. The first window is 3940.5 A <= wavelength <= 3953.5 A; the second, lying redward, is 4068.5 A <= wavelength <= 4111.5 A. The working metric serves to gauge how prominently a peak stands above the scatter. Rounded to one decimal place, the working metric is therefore 20.5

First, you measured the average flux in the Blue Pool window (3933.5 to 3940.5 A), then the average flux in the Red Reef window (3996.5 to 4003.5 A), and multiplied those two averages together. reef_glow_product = 305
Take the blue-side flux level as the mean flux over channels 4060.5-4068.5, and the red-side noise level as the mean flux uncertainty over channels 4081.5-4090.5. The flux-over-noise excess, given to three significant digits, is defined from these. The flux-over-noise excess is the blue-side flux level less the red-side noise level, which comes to 18.7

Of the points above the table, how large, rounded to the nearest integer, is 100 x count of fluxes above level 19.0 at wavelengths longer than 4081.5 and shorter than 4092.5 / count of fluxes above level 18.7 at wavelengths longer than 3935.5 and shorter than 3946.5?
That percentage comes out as 1100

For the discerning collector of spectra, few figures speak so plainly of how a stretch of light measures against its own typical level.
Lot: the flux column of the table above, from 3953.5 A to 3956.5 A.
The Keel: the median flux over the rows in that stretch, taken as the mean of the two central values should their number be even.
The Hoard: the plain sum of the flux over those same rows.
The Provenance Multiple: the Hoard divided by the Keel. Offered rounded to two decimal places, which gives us 3.02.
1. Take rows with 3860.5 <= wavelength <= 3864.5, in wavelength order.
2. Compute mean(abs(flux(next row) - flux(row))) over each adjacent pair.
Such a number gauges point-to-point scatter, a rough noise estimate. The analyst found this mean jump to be 1.3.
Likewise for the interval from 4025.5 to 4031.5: 1.0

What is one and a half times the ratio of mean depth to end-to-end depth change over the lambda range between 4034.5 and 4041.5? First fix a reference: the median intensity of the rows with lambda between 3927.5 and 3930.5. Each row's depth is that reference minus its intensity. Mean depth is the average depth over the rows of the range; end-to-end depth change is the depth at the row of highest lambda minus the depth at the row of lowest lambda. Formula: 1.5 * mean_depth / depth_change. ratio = -1.3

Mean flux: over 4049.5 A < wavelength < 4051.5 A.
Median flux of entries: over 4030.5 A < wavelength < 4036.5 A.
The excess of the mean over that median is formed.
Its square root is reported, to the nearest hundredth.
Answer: 0.77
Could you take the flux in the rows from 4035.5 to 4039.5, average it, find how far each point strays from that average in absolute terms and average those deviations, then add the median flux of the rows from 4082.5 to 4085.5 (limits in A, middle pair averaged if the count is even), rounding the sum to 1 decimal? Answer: 21.7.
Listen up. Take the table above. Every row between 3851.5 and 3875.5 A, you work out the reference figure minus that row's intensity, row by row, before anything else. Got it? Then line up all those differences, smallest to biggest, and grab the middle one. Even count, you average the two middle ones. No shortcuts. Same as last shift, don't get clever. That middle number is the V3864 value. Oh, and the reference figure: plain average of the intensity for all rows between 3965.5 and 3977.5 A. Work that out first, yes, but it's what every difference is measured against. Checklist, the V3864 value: -2.2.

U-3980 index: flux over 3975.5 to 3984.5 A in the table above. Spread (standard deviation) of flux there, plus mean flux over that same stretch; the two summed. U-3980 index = 18.9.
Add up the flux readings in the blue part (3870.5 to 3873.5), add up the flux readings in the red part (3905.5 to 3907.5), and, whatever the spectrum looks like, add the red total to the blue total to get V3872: 100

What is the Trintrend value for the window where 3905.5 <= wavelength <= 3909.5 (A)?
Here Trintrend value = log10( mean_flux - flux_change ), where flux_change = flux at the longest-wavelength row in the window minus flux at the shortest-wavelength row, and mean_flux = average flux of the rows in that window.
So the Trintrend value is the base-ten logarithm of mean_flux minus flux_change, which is 1.28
